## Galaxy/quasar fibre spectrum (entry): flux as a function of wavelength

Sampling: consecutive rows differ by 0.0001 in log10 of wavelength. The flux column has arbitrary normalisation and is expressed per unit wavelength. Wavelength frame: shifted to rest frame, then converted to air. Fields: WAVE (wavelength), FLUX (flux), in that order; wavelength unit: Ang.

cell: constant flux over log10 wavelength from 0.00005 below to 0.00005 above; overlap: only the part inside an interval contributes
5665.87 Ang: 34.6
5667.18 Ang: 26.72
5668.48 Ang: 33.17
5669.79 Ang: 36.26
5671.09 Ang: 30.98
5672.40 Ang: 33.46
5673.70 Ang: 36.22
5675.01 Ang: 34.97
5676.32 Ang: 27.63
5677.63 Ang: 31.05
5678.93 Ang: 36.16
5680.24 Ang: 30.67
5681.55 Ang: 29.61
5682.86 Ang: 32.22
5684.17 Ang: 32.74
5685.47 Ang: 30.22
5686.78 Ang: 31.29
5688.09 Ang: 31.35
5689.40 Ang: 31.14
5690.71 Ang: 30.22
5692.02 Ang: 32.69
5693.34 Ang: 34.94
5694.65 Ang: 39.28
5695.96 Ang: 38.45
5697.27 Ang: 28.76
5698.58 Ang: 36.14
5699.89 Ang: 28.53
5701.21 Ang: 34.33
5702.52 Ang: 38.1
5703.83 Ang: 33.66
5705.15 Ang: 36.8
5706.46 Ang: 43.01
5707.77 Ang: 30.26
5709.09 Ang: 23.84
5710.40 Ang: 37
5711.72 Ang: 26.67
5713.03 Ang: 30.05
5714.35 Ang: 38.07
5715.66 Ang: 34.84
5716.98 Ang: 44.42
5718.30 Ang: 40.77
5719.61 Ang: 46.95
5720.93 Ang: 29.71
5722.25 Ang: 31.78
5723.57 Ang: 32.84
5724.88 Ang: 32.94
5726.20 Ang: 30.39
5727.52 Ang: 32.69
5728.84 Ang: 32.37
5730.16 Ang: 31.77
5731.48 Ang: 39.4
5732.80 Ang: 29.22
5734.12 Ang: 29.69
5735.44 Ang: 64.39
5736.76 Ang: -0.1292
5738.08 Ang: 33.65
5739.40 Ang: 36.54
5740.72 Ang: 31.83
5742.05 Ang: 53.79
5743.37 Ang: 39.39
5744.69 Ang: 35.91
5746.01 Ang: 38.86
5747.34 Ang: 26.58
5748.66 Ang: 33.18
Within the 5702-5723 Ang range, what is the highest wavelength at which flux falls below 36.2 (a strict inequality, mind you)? 5722.25 Ang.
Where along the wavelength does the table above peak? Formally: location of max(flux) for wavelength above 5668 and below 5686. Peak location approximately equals 5669.79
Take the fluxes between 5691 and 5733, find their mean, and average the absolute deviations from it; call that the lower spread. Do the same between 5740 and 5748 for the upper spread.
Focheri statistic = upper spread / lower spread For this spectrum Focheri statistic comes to 1.5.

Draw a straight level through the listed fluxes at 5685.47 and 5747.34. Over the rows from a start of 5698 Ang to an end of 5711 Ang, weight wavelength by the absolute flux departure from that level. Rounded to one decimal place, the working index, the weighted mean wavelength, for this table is 5704.9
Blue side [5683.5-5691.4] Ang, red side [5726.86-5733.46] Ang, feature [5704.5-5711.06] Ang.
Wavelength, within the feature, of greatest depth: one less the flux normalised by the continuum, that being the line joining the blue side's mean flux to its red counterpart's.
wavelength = 5709.09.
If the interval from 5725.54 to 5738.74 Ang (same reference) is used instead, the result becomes 5736.76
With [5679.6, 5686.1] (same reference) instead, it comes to 5681.55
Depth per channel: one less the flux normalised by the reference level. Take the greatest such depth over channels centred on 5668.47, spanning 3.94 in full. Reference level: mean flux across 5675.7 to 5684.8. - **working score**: 0.15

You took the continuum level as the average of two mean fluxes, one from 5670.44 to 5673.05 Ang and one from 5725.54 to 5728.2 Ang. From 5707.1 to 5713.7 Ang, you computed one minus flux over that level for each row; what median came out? 0.06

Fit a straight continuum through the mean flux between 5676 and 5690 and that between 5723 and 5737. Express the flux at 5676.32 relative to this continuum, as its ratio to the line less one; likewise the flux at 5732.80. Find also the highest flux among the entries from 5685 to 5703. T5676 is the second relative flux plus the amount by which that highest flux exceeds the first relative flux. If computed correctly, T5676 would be 39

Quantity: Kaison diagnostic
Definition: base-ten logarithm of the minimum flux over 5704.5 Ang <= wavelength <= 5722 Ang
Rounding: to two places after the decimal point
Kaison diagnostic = 1.38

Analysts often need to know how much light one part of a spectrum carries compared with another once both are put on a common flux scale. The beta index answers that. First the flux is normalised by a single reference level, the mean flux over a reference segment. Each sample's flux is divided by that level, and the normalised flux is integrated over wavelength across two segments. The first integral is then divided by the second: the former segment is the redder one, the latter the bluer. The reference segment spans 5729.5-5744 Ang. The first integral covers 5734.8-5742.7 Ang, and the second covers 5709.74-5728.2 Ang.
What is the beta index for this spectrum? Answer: 0.45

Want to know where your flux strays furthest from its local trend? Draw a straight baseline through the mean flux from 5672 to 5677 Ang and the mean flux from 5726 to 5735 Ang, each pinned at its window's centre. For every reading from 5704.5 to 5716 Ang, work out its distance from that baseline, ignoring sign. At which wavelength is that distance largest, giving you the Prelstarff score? 5706.46 Ang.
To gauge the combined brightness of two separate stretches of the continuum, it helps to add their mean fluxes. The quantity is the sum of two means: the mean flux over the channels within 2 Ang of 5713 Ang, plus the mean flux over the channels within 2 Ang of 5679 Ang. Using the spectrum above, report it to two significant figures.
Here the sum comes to 64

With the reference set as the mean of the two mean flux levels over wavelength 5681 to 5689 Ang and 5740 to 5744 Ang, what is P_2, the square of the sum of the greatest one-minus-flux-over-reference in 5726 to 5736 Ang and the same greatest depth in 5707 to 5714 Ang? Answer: 0.30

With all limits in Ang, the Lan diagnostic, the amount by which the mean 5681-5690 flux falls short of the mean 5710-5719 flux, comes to 4.8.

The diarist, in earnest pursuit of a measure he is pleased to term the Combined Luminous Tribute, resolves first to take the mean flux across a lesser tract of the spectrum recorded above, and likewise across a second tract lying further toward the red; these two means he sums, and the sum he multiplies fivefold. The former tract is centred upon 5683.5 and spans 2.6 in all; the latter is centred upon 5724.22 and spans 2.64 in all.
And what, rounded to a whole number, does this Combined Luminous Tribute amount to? 327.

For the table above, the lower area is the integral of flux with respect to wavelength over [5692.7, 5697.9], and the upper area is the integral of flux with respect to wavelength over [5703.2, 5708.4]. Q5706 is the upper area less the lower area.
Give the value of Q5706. 3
